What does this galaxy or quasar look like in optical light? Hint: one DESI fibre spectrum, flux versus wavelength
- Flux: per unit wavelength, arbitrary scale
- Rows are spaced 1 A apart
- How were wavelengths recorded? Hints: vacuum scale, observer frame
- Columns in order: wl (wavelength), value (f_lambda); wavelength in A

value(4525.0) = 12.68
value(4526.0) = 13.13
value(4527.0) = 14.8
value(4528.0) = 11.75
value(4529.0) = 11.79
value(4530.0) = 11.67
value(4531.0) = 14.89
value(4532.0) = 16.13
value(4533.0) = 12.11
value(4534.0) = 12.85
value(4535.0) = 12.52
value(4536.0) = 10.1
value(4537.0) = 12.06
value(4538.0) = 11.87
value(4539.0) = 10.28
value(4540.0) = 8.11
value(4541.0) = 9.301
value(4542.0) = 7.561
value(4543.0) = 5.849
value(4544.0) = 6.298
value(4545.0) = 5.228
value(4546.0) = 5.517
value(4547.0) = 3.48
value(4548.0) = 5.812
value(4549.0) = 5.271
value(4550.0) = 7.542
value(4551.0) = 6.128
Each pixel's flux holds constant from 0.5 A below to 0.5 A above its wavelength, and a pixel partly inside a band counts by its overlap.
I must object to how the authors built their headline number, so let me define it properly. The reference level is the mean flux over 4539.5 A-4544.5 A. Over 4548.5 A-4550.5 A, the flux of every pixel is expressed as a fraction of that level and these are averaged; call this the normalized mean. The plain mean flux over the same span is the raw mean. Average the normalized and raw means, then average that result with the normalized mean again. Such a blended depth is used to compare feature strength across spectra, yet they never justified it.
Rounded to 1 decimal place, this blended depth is 2.2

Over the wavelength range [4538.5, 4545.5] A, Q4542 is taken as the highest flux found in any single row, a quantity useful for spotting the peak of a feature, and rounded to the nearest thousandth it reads 10.280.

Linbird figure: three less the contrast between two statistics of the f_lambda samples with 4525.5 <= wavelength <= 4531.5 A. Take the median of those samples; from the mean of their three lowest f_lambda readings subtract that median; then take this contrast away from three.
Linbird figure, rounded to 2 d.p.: 3.72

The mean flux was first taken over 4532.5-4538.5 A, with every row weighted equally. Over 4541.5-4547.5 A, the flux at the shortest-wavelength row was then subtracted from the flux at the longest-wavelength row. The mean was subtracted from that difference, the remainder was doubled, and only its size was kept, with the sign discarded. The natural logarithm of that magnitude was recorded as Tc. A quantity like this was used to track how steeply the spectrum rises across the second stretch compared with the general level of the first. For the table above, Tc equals 3.5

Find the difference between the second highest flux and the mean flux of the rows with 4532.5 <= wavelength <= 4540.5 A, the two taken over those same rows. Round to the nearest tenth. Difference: 1.3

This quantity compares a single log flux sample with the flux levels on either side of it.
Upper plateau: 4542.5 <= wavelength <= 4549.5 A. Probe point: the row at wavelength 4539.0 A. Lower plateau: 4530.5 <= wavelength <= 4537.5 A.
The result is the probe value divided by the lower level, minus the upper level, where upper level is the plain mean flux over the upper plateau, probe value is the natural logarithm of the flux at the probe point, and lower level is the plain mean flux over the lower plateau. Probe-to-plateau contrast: -5.17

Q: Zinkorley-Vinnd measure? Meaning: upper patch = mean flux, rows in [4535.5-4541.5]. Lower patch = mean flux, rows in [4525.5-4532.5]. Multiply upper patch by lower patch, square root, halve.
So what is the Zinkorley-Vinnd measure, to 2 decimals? 5.88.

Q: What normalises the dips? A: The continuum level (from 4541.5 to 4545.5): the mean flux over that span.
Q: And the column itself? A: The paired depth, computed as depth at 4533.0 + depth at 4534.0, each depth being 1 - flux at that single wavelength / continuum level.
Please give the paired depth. -2.0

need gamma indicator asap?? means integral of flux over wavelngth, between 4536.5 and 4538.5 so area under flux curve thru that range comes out 24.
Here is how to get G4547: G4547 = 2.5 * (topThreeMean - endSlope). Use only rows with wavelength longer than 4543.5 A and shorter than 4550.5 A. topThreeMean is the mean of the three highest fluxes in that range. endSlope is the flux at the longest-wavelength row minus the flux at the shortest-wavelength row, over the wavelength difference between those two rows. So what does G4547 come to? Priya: 16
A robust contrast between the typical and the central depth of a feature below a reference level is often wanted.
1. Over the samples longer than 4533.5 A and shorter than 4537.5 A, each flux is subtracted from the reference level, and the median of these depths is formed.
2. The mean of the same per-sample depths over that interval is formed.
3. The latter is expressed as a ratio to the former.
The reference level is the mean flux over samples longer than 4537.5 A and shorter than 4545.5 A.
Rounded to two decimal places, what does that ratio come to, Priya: 0.90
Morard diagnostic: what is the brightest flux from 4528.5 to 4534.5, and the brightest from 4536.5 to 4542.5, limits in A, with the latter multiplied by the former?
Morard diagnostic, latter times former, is 195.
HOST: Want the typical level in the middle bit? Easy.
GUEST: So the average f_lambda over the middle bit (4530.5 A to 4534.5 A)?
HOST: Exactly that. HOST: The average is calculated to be 14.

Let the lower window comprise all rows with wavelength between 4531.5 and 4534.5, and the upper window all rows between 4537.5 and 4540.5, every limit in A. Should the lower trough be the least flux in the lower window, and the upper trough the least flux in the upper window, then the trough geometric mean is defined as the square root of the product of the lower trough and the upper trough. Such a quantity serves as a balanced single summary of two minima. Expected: 9.9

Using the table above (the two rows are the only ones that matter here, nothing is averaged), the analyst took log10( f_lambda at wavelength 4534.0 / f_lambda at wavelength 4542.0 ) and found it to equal 0.23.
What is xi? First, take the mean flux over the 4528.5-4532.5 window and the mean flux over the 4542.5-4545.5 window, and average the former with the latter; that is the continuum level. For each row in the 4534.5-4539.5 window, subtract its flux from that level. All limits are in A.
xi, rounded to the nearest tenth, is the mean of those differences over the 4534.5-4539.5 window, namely -1.7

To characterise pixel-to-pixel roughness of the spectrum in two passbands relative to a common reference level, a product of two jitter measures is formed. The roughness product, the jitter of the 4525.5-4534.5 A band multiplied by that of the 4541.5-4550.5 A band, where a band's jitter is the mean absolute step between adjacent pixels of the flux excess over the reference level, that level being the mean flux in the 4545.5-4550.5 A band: 2.36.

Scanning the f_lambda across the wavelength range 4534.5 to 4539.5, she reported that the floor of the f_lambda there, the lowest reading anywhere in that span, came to 10.1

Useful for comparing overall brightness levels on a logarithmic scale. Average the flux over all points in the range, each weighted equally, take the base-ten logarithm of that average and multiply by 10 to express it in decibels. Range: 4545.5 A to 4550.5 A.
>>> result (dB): 7.4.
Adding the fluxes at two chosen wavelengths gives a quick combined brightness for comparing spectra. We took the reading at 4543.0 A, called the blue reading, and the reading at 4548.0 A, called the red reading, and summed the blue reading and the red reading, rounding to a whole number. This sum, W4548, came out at 12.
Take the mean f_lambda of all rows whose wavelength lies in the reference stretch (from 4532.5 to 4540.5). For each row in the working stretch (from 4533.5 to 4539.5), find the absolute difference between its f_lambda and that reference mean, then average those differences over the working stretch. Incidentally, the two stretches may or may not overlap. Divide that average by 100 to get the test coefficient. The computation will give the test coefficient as 0.011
